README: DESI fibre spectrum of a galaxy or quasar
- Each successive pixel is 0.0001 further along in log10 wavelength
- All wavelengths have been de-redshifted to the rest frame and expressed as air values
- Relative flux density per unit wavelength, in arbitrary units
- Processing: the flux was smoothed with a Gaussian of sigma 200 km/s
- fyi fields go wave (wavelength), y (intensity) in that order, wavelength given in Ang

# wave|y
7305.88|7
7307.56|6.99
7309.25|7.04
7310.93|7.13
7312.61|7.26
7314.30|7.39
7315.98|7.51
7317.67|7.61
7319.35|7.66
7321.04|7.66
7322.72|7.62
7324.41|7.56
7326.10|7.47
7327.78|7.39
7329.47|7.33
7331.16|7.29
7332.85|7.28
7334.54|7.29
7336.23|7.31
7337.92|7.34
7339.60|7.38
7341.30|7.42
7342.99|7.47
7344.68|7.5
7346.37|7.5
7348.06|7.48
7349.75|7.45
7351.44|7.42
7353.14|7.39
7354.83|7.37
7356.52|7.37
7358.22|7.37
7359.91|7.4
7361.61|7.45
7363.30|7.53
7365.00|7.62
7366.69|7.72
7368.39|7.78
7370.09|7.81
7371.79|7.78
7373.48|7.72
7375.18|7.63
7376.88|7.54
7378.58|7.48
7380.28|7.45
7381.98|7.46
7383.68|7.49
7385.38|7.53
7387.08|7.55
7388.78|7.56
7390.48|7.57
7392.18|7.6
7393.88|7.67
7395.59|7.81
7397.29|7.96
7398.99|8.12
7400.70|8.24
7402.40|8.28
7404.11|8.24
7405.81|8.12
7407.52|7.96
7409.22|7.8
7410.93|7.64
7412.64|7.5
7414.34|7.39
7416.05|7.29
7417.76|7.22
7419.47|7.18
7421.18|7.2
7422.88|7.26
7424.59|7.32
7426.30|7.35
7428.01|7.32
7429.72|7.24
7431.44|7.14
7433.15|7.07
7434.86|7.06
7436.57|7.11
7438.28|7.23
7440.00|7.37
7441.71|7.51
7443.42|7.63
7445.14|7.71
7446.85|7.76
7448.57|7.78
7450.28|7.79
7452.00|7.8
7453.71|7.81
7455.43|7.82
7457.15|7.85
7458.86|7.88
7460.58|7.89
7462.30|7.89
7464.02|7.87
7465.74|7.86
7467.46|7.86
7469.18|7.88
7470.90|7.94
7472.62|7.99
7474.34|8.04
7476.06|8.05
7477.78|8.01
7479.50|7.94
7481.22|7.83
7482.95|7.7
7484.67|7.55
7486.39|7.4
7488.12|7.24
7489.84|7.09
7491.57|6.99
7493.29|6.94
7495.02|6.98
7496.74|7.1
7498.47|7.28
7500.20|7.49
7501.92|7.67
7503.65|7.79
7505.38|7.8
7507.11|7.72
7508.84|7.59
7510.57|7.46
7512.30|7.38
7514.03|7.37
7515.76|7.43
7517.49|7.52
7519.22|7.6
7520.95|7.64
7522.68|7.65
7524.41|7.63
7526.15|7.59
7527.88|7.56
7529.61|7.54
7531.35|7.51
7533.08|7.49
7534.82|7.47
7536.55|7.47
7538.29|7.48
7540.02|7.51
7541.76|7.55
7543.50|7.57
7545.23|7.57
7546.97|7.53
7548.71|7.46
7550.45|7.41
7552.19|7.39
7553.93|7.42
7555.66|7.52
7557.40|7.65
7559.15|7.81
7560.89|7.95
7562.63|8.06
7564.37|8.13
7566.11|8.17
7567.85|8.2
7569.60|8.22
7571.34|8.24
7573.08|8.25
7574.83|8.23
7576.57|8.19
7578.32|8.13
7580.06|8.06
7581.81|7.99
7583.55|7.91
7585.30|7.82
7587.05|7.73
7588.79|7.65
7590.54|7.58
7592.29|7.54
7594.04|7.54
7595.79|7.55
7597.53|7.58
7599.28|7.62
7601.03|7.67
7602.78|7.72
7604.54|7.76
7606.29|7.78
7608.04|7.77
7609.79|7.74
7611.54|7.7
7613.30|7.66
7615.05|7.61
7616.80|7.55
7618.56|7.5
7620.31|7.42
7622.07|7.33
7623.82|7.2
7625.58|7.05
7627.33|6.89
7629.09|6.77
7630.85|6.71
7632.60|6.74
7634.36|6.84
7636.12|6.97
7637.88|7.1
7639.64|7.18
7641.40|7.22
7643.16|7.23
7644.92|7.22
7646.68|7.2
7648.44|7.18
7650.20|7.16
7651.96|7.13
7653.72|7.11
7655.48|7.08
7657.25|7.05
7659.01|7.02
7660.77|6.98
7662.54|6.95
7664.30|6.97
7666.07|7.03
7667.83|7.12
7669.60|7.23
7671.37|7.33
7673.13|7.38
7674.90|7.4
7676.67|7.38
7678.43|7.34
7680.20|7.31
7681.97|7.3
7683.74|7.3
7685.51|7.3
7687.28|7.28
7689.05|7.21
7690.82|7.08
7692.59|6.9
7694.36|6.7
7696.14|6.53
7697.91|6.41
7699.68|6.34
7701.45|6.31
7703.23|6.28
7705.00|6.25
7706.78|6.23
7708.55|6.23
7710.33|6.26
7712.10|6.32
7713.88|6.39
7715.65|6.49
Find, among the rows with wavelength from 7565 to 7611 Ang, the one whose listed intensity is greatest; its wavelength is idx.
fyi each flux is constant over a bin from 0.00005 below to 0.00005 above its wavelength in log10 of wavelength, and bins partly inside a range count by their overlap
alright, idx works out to 7573.08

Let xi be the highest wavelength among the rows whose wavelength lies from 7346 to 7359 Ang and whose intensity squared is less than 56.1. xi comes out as 7358.22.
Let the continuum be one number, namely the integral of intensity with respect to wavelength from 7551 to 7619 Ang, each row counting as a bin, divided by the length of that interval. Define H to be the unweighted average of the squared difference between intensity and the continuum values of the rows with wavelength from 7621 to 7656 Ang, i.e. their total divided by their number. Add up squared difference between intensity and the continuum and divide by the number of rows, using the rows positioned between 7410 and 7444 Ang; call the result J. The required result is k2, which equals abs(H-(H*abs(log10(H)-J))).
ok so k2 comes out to 0.283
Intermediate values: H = 0.59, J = 0.3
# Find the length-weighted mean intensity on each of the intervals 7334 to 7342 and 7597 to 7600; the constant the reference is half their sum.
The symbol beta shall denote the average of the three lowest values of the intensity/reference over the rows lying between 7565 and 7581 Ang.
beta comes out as 1.09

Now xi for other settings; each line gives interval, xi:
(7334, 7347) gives 7342.99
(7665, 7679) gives 7678.43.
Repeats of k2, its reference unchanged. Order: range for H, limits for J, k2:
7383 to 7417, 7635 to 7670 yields 0.050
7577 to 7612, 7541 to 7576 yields 0.019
